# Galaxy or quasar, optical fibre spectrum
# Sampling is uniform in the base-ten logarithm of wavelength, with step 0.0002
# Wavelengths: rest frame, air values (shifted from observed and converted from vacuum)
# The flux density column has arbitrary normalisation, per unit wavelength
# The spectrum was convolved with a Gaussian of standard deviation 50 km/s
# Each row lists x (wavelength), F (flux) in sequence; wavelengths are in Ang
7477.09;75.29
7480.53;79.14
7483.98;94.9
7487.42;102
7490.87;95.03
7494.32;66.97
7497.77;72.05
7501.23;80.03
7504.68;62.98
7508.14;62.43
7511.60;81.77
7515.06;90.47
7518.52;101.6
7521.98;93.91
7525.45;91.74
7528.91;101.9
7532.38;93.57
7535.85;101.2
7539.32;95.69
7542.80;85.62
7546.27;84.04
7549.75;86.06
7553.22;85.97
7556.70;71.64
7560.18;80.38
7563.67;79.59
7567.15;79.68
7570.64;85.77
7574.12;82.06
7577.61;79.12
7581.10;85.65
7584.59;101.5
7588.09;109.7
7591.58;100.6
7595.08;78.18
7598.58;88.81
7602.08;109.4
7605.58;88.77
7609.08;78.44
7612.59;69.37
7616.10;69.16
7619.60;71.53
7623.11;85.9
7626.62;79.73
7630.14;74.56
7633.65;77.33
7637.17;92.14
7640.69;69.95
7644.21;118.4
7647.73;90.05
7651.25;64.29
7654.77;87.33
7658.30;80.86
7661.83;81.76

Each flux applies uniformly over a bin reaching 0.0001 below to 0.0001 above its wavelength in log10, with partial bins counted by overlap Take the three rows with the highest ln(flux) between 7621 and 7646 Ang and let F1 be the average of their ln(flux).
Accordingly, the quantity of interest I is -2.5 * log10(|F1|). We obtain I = -1.65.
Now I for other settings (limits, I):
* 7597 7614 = -1.65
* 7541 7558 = -1.62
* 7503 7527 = -1.65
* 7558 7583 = -1.62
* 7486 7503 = -1.64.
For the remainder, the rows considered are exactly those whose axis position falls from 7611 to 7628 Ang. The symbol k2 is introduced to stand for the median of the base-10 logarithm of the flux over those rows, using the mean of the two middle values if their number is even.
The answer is 1.85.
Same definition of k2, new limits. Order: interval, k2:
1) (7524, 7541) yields 1.98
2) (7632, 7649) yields 1.95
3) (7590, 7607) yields 1.95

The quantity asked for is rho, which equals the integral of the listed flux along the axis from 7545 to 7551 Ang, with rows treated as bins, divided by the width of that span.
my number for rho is 85.0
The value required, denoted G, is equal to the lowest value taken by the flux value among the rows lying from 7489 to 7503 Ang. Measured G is 66.97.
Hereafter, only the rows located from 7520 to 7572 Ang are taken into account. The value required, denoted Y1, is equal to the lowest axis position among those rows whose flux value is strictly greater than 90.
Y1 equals 7521.98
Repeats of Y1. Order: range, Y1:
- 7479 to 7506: 7483.98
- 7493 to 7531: 7515.06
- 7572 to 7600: 7584.59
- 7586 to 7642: 7588.09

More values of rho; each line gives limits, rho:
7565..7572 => 82.4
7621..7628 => 82.4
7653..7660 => 84.1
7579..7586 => 92.5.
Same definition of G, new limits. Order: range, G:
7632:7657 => 64.29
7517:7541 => 91.74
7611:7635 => 69.16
